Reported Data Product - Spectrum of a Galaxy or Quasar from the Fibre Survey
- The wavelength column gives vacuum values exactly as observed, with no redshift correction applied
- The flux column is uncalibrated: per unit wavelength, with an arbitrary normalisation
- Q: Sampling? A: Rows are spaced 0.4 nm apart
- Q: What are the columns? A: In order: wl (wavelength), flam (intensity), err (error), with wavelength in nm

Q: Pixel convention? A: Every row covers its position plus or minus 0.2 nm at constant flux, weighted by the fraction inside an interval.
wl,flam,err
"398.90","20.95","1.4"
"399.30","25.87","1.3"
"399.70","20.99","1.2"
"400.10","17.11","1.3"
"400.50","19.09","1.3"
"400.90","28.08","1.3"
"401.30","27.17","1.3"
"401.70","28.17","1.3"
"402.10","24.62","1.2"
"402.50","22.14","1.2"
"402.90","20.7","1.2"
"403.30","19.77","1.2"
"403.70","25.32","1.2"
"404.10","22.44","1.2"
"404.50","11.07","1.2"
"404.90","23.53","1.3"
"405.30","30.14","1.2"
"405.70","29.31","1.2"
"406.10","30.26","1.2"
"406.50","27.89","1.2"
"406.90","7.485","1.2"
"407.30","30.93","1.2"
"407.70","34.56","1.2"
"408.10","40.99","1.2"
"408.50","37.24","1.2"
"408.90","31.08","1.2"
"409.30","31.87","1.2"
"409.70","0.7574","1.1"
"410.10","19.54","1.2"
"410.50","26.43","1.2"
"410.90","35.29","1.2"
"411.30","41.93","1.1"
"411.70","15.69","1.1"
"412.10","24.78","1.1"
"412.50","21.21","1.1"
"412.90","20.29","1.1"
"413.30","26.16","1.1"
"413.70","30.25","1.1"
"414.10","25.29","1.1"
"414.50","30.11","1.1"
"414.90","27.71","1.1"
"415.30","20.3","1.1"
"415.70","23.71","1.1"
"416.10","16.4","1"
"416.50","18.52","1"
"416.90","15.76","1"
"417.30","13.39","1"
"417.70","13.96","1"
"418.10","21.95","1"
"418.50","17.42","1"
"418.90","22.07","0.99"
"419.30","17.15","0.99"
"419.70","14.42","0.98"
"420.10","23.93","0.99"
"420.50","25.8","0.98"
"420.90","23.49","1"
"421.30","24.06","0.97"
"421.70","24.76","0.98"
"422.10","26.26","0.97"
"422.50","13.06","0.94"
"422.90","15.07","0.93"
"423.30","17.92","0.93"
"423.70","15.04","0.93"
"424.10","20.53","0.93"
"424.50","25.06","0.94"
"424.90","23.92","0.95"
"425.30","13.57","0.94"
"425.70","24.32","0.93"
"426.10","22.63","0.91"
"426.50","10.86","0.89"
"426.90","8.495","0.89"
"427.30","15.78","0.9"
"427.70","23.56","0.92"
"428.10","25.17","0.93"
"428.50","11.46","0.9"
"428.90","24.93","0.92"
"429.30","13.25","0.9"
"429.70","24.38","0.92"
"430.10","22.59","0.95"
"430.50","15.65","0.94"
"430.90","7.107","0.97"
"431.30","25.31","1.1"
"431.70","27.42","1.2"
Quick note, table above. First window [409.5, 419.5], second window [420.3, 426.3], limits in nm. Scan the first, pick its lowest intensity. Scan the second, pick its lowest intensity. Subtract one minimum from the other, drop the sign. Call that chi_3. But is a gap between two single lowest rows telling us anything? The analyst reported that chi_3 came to 12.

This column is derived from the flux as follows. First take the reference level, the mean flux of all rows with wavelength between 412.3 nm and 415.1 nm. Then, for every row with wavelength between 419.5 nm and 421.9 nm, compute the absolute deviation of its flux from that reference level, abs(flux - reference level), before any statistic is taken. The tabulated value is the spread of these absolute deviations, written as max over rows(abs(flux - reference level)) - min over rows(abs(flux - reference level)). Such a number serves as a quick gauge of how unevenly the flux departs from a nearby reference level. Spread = 11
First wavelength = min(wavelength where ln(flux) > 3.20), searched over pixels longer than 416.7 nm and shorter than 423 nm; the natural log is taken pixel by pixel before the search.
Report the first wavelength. 420.50 nm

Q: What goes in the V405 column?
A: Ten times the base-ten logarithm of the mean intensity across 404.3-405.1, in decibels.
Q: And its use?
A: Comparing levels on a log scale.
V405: 12.4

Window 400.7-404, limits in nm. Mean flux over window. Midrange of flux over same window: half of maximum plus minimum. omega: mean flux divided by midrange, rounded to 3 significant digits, 1.02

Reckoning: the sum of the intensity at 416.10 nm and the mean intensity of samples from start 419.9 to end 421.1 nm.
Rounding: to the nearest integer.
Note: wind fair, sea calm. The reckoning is 41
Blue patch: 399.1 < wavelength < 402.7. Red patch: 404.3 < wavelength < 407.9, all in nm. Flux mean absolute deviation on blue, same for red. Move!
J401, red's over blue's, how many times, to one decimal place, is 2.1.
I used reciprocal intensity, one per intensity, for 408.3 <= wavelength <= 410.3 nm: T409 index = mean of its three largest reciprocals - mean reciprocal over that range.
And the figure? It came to 0.176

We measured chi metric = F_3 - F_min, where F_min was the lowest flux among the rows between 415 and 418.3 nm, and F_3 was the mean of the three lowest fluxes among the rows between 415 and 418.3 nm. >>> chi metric 1.0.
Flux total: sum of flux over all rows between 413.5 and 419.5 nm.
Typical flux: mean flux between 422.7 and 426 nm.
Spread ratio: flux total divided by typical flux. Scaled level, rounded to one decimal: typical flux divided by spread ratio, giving 1.2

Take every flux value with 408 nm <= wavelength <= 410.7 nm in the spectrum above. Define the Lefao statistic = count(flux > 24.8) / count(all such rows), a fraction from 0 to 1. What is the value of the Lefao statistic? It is 0.71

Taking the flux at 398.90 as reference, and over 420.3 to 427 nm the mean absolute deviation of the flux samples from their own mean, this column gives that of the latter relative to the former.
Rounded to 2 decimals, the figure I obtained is 0.25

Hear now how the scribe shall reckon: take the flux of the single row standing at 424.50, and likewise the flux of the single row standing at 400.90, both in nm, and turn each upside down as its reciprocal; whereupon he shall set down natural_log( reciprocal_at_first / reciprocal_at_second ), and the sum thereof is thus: 0.1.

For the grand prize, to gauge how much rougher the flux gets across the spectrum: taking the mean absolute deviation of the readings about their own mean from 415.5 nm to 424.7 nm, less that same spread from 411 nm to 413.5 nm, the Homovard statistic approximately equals -2.0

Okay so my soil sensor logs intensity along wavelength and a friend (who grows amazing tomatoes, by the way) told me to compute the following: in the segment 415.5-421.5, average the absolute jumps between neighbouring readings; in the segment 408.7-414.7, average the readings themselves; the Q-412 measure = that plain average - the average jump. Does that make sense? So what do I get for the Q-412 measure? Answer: 21.5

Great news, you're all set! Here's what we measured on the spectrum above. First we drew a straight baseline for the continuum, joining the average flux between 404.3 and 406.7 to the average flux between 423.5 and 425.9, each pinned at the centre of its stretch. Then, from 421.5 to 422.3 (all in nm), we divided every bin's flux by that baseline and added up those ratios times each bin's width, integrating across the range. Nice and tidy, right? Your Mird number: 1.0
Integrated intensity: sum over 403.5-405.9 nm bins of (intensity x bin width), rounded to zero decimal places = 57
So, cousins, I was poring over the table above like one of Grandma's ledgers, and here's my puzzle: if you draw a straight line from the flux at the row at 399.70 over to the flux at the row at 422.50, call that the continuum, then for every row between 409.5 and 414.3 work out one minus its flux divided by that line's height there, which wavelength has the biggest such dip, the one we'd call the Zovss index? 409.70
